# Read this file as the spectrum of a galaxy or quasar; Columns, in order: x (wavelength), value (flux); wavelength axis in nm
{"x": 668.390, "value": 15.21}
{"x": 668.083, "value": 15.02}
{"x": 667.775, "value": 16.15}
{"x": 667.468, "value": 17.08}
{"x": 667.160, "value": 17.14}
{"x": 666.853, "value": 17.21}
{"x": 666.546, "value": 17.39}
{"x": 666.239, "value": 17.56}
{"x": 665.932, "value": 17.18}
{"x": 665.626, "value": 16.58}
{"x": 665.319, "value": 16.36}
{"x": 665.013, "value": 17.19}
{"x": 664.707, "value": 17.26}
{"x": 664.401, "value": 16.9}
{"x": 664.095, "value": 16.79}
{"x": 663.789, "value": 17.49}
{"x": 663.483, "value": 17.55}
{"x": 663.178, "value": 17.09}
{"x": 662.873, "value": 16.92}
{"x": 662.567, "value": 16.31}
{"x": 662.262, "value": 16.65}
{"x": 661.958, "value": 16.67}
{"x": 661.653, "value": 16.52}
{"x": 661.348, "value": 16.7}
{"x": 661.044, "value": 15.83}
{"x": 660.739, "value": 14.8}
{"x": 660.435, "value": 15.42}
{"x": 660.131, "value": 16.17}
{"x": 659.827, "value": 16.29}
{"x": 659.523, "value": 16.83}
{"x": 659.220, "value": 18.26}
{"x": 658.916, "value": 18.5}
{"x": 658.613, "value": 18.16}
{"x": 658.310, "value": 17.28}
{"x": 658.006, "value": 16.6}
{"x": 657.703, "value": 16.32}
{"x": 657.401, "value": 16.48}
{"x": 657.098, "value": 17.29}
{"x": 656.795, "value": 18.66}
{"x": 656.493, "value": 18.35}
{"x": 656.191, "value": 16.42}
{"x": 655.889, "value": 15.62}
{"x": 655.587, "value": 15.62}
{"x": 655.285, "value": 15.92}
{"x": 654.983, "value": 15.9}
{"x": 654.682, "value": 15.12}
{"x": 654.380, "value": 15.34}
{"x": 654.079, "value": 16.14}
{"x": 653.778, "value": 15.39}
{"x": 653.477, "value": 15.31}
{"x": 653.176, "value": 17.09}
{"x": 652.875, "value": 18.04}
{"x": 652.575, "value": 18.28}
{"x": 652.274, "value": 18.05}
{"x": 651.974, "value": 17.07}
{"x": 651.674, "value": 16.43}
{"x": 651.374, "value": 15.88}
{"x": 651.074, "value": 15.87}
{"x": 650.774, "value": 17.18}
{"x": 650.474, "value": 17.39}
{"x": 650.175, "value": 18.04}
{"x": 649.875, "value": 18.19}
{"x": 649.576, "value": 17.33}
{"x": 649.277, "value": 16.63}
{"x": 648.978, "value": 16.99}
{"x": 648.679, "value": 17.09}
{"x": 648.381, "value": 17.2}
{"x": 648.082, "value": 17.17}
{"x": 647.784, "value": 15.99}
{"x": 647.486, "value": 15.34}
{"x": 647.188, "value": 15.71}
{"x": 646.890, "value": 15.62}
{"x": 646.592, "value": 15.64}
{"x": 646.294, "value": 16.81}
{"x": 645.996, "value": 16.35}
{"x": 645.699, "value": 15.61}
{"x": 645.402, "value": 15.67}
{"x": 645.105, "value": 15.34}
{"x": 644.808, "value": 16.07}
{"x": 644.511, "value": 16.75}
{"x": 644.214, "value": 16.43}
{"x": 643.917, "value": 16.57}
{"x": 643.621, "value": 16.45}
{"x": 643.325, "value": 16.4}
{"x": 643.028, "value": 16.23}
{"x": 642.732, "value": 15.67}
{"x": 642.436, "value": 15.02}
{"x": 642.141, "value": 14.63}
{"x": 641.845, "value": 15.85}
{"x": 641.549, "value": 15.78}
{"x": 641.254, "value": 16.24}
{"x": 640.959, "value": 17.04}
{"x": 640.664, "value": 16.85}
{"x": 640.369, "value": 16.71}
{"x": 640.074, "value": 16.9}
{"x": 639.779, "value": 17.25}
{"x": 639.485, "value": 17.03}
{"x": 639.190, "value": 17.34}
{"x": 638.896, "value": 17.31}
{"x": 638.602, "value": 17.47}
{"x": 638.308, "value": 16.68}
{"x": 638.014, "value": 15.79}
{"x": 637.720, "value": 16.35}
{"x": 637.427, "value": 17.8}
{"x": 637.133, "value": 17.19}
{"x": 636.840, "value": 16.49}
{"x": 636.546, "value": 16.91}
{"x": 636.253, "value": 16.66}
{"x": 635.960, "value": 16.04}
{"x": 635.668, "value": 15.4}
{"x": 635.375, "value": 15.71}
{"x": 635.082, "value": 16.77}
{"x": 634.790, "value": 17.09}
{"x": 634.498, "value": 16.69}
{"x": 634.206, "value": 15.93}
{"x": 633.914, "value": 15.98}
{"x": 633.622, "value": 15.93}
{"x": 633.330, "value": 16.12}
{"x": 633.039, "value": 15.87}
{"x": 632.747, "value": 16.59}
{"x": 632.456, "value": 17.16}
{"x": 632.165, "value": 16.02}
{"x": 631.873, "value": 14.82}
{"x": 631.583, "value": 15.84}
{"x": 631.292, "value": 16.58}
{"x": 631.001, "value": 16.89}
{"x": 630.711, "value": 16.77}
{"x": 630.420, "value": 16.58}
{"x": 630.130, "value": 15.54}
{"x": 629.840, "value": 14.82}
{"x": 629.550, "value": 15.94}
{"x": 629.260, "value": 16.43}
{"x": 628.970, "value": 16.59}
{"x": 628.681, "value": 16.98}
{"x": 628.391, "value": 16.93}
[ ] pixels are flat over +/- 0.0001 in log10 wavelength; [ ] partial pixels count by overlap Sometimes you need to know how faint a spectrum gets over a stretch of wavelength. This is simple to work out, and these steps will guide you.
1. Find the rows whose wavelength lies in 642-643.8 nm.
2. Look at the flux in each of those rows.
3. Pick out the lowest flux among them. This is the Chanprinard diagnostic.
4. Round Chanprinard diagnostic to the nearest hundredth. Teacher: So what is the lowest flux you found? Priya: 14.63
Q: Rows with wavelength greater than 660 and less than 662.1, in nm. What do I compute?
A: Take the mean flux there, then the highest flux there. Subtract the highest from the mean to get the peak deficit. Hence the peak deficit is -0.7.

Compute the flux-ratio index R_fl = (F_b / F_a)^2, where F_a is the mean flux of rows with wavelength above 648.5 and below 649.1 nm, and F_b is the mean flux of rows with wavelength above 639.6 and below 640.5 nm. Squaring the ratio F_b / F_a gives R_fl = 0.99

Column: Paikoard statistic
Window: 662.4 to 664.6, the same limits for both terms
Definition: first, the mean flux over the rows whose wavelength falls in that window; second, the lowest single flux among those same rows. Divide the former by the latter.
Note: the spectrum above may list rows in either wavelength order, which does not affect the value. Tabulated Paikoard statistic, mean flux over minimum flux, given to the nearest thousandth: 1.043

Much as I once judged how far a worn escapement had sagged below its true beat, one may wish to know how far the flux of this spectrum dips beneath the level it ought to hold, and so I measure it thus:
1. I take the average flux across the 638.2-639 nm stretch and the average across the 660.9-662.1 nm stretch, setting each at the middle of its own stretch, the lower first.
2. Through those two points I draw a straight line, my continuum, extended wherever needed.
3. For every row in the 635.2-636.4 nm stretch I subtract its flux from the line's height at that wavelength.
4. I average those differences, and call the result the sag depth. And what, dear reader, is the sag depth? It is 1.3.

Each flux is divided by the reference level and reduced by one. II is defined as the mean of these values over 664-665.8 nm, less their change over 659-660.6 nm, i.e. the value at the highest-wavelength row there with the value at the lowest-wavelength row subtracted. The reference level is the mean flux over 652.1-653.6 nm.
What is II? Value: 0.13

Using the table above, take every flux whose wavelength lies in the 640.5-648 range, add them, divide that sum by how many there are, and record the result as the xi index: 16.0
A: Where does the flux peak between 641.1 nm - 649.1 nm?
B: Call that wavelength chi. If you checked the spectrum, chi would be 648.381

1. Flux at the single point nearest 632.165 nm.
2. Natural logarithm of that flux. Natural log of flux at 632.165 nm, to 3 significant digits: 2.77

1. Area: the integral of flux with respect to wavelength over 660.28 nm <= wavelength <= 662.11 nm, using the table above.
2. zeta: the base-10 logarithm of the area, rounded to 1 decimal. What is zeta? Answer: 1.5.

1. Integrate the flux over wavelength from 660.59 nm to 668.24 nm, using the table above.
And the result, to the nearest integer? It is 128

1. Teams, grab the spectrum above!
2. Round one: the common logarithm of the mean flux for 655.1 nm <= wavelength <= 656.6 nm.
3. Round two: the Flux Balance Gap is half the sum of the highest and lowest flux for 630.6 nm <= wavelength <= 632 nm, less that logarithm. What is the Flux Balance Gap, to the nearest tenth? 14.6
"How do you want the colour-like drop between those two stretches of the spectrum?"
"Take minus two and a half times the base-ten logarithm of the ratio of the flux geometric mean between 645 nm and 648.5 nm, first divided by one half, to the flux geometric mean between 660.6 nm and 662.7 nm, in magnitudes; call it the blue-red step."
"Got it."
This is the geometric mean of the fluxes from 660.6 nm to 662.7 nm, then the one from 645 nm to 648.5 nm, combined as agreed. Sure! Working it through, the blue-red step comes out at -0.74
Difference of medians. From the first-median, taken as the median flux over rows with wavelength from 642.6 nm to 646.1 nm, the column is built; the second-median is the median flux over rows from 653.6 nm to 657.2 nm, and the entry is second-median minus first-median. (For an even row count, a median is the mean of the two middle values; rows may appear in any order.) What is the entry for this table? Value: -0.4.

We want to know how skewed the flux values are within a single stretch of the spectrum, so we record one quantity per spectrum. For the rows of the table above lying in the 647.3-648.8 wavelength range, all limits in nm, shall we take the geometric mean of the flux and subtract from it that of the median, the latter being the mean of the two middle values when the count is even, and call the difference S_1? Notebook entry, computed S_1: -0.55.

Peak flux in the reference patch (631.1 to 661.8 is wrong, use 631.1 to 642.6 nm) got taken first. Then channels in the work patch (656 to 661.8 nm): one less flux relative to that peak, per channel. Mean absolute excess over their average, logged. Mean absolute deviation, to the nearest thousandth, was 0.049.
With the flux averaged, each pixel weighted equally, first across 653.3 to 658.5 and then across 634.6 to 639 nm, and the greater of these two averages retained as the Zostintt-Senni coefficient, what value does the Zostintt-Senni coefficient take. 16.6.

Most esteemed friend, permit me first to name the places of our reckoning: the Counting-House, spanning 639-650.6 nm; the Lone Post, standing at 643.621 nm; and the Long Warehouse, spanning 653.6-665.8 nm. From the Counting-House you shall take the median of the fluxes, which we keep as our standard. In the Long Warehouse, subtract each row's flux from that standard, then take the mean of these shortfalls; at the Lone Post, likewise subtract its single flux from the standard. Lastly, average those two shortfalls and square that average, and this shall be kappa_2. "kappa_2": 0.01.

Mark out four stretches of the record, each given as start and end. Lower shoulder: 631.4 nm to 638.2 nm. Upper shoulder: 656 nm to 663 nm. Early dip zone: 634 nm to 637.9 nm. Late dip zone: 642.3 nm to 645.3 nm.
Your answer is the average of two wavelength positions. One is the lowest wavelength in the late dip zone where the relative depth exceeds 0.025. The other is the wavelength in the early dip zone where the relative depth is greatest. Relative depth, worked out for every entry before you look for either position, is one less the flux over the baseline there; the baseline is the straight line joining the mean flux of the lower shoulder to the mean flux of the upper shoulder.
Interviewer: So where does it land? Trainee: 639.05 nm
